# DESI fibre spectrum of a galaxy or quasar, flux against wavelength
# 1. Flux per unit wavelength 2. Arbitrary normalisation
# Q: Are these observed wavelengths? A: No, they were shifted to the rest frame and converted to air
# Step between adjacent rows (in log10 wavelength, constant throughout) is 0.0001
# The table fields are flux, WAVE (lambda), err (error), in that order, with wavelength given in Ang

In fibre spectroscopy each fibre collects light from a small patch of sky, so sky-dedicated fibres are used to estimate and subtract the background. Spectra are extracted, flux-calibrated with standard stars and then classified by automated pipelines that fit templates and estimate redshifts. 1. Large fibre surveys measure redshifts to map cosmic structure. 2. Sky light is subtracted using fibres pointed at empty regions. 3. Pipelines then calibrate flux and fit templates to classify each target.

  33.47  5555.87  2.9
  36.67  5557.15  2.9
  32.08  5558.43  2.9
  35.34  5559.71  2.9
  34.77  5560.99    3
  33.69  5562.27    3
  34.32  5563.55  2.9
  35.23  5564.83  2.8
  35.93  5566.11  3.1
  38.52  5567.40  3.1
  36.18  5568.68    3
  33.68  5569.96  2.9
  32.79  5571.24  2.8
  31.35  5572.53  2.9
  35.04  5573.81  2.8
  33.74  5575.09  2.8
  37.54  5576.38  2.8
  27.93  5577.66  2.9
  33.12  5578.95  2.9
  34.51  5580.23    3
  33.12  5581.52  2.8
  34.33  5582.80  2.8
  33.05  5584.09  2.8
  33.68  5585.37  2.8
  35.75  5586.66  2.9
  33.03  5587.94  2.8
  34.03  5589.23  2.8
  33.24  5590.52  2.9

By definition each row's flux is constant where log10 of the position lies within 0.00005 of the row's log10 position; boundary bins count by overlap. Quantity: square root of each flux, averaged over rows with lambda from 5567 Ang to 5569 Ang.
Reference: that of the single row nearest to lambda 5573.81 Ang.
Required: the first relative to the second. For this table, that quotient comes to 1.03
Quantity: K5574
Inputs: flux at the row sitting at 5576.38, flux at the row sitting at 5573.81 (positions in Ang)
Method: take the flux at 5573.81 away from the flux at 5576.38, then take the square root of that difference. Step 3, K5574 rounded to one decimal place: 1.6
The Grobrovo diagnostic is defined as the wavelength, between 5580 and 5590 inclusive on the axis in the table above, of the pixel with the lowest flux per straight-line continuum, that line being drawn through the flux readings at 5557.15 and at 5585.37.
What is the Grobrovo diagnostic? 5581.52 Ang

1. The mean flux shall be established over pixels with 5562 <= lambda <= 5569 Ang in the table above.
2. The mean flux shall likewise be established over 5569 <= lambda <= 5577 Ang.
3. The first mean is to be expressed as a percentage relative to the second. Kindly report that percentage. 105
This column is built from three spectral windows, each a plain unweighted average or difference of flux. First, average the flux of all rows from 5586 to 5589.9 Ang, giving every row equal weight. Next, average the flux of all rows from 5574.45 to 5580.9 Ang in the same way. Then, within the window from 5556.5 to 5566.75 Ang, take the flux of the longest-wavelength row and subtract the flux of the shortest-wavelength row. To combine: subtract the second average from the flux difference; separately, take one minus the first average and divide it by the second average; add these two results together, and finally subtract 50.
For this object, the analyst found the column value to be -85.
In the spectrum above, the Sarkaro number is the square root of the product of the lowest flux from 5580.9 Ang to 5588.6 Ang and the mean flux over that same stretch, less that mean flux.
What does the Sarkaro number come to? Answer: -0.4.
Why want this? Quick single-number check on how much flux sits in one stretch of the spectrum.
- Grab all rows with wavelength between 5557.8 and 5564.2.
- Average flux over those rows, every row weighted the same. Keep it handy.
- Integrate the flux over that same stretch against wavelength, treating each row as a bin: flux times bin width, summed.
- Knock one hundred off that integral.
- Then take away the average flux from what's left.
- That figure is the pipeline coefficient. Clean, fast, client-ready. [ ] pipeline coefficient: 84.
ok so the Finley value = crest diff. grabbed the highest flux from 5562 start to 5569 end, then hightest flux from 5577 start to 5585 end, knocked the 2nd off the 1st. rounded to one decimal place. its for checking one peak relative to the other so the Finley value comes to 4.0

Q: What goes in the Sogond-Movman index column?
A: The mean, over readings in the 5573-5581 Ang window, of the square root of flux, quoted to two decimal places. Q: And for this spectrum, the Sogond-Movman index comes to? 5.79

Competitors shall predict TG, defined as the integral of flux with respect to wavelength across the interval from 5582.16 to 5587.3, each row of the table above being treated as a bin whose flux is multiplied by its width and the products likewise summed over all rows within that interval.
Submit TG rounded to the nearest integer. 176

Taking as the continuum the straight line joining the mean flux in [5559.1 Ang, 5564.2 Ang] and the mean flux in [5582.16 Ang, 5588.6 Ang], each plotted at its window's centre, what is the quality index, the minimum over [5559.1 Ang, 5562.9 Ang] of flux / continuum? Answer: 0.976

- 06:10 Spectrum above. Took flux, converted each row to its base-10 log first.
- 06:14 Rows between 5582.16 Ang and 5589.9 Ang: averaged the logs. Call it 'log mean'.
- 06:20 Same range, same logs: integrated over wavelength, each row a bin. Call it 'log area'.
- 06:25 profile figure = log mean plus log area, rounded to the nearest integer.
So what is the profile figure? 13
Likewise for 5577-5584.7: 13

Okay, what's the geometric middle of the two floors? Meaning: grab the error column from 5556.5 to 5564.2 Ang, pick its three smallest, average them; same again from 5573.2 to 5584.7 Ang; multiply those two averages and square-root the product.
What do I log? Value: 2.85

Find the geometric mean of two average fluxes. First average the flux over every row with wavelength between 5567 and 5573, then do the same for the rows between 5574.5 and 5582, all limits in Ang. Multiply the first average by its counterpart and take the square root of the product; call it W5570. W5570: 33.9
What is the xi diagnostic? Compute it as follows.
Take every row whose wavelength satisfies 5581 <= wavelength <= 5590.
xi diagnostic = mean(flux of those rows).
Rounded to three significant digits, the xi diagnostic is 33.9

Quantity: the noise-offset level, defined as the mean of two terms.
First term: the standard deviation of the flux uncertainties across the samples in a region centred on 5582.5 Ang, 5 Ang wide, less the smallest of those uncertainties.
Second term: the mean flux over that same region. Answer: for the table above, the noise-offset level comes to 15.5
